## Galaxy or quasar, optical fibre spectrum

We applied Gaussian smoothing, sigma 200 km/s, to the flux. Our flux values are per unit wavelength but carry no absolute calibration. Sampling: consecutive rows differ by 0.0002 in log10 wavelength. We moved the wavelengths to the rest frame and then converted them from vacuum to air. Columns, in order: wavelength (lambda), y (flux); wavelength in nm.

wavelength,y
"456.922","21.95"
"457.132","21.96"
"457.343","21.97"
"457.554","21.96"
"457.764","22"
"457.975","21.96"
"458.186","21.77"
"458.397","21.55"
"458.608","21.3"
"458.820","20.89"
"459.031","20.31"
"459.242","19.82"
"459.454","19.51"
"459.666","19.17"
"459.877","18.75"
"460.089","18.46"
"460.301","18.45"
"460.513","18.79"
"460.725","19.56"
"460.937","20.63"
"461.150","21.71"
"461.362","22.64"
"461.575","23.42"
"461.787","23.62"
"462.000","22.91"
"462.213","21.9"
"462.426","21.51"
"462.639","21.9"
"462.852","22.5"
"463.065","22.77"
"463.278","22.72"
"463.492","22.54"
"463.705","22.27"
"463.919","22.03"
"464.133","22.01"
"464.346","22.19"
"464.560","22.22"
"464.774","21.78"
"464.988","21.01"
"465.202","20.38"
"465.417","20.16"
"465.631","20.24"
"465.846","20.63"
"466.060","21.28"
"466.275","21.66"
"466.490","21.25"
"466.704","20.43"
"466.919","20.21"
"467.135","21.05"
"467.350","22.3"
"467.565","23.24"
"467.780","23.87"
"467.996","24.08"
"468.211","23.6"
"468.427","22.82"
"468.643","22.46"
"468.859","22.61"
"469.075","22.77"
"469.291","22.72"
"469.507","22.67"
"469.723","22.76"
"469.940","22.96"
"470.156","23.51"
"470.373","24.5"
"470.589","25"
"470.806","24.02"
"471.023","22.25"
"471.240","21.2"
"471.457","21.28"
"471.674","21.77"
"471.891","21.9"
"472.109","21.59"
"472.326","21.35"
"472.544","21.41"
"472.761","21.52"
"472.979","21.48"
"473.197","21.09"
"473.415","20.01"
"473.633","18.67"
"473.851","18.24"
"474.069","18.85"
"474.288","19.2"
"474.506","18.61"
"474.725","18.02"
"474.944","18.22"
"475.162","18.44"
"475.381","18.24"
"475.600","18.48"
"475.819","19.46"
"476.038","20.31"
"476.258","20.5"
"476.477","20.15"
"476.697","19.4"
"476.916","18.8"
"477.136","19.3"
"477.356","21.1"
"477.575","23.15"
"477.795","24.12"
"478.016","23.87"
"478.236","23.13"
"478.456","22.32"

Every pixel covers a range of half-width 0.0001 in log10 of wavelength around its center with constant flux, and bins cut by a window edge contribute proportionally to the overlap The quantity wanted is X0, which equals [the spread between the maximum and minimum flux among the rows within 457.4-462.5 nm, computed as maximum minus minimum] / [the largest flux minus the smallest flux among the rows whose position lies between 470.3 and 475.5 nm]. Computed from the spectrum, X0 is 0.74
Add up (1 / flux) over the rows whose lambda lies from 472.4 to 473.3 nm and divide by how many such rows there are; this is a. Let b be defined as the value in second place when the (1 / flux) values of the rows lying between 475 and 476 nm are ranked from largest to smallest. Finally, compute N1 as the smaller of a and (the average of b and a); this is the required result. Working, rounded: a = 0.047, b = 0.054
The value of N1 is 0.0468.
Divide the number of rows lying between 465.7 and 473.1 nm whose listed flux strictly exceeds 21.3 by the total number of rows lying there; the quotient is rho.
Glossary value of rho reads 0.76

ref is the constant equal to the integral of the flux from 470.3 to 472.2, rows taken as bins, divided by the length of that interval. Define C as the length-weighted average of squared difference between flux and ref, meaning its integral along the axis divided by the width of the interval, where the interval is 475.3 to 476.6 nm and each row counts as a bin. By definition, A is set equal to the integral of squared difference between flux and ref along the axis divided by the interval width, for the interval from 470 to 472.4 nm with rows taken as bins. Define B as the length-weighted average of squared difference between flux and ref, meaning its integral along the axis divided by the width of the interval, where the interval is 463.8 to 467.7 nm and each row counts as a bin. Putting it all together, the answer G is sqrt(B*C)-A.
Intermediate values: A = 1.8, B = 2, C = 10.0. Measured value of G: 3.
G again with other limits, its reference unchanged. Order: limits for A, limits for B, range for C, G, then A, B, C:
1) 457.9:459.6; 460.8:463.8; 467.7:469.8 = -3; 3.9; 1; 0.5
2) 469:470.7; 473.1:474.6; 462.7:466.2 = 3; 1.3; 12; 1.6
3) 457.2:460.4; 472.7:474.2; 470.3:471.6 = -1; 6.0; 9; 2.5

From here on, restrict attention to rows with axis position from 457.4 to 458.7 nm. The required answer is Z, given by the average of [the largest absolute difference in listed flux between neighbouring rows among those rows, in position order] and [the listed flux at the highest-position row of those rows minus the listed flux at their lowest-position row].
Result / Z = -0.2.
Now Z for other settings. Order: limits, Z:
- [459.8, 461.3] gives 2.0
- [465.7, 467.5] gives 1.5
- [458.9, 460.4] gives -0.7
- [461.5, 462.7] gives -0.3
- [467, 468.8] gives 1.3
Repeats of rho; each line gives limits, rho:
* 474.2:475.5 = 0.00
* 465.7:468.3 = 0.50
